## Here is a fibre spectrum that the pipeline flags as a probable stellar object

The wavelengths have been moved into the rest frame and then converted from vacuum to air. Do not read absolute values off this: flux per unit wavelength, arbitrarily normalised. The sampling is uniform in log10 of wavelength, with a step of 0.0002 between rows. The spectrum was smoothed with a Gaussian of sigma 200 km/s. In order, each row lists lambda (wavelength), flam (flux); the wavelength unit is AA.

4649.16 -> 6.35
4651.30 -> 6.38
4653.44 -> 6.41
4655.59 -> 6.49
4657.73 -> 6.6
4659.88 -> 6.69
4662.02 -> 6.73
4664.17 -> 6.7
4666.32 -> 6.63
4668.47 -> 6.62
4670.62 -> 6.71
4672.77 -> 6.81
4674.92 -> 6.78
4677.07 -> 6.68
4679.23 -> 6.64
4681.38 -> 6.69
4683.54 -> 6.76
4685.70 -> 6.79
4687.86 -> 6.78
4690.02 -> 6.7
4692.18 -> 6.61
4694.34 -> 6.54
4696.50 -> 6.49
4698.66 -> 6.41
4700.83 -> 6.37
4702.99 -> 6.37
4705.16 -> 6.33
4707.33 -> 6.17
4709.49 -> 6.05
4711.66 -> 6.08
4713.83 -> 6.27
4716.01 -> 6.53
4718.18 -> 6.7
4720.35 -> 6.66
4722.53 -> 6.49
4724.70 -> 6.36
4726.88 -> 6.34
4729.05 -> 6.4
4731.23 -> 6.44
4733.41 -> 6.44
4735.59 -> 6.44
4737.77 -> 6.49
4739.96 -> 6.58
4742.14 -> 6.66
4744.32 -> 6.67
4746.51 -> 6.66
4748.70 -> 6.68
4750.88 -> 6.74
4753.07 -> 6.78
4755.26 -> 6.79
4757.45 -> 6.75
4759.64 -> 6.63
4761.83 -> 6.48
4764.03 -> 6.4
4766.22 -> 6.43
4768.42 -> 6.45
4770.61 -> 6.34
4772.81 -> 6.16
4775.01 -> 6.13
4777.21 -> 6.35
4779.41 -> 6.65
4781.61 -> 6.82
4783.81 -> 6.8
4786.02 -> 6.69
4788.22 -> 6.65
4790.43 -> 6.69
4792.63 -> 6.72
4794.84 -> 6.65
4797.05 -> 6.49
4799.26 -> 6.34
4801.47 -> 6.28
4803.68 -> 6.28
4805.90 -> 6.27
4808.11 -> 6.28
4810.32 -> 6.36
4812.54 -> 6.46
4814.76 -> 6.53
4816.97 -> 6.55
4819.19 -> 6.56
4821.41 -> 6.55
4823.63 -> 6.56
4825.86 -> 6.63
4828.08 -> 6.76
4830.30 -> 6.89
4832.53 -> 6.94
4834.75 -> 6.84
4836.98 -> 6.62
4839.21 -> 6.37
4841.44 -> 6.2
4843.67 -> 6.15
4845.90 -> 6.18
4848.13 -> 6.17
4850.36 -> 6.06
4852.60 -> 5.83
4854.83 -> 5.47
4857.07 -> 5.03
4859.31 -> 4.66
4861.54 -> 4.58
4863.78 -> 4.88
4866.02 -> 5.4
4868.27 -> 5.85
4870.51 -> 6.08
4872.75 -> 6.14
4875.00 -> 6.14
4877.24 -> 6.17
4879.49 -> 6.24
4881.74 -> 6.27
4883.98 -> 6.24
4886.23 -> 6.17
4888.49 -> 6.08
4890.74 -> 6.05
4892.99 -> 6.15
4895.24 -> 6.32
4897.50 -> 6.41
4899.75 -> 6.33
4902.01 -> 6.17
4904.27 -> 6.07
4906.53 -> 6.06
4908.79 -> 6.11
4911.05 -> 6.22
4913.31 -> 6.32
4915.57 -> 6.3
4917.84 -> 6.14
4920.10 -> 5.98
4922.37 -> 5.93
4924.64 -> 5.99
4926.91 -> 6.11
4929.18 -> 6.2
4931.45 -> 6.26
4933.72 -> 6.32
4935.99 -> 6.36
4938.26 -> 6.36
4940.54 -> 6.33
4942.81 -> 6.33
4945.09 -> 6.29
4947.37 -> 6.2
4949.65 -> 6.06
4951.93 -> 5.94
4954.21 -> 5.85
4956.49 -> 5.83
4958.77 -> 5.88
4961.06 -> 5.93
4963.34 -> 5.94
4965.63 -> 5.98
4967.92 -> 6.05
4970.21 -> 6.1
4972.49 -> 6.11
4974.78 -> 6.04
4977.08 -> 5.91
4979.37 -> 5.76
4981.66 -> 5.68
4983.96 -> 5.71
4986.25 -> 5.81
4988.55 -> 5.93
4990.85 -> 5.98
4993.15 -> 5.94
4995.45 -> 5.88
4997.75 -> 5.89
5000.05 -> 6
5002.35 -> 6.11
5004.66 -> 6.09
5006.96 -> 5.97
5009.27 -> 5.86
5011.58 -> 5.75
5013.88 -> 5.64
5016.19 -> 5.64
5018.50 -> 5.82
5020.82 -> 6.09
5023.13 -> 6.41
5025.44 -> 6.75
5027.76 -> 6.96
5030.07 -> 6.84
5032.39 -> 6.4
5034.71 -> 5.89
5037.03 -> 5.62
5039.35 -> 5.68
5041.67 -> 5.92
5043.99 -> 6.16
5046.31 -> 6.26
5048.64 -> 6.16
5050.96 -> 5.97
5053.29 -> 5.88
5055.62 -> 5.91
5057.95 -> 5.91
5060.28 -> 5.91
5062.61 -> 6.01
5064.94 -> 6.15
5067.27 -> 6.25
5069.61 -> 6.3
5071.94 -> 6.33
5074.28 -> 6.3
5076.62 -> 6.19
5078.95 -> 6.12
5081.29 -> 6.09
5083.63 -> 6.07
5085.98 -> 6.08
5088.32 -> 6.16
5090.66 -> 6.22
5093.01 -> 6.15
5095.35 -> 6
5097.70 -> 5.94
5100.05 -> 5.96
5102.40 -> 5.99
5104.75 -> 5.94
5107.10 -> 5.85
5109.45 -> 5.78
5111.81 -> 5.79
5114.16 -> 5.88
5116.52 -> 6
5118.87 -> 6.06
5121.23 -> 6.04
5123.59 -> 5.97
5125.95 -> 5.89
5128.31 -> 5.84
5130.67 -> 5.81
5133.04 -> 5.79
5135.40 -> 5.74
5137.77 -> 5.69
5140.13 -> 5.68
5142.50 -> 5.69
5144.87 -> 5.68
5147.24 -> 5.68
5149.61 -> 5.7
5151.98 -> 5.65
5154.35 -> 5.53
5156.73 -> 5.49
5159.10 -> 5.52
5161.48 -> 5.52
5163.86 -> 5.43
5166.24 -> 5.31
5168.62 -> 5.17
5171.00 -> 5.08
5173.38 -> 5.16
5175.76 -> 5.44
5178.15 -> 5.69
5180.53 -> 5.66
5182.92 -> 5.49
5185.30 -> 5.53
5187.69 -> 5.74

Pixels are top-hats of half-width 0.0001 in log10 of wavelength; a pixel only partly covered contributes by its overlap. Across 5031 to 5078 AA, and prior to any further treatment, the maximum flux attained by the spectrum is 6.4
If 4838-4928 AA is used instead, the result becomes 6.41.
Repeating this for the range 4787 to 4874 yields 6.94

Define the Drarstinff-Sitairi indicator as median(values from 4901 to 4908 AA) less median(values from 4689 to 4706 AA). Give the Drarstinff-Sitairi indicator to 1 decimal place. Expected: -0.4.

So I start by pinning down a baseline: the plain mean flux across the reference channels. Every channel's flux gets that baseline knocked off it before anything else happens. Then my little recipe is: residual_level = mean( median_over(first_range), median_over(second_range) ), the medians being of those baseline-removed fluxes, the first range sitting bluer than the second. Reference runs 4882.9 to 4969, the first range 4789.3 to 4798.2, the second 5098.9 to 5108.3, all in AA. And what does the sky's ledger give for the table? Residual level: 0.17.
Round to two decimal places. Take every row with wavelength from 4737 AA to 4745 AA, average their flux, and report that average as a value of 6.60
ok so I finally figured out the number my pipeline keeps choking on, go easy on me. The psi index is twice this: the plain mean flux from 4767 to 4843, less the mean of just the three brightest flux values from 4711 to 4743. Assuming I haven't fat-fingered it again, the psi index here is -0.30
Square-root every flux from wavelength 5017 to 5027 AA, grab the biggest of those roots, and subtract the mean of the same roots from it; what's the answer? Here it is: 0.096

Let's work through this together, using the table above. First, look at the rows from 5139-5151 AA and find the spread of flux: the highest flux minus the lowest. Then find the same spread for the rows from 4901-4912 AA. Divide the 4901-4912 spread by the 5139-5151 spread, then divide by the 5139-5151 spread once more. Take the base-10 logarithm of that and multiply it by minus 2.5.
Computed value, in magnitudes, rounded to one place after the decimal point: -6.5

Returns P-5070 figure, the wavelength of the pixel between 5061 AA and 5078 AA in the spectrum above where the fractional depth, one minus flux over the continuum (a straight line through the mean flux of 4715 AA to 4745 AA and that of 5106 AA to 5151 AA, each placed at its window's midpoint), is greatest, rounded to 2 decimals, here 5062.61 AA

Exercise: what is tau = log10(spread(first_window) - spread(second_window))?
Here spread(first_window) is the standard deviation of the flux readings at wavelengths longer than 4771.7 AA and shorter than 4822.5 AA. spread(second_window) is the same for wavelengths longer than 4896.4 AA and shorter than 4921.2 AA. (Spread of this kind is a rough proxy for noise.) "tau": -1.2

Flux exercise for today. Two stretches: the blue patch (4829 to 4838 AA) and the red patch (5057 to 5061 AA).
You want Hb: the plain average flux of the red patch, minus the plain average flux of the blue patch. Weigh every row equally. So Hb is -0.91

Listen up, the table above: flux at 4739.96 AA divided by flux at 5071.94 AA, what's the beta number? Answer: 1.04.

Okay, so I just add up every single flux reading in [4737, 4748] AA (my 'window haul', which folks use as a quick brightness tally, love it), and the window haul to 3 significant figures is 33.1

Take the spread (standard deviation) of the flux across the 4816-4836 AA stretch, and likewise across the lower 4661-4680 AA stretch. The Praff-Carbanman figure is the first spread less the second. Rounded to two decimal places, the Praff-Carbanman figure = 0.09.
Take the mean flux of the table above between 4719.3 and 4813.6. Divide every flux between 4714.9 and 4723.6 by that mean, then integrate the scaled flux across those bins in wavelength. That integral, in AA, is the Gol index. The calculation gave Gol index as 8.80 AA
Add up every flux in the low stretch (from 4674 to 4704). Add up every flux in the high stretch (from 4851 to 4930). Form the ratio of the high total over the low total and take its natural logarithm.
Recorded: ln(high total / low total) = 0.8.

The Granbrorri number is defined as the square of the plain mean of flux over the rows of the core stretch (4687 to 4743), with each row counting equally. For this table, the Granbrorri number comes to 41.6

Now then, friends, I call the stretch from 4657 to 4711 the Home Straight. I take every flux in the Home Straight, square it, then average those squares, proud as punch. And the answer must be 43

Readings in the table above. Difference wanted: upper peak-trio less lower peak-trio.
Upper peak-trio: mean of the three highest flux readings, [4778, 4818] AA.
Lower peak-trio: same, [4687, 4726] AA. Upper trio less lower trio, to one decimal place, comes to 0.1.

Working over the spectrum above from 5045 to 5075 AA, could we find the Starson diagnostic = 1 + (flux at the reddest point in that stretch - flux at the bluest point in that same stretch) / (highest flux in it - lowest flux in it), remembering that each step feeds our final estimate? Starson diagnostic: 1.1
